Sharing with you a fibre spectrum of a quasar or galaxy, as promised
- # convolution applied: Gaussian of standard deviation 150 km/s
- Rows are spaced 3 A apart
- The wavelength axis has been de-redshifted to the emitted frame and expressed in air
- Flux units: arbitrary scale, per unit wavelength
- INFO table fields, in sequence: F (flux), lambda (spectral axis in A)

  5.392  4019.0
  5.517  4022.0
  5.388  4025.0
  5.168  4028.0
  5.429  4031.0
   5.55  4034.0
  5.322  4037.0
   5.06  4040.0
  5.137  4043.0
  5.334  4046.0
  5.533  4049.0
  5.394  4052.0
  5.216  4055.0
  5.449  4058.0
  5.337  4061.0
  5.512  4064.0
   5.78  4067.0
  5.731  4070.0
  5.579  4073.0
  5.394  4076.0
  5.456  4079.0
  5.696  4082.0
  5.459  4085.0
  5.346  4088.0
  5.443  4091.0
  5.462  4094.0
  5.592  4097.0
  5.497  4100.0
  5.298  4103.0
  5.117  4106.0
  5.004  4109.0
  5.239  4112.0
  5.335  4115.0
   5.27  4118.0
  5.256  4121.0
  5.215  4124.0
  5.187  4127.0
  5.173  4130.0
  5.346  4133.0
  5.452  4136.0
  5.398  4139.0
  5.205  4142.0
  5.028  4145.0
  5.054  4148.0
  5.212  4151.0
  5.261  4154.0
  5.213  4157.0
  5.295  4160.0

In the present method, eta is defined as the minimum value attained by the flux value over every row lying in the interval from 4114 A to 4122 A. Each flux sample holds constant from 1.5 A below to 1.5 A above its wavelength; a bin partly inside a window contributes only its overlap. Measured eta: 5.256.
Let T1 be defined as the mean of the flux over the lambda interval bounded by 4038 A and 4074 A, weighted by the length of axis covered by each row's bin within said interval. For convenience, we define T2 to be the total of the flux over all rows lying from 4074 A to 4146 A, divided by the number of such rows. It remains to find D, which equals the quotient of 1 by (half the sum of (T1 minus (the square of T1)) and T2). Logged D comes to -0.107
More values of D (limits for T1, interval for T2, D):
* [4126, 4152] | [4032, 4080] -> -0.120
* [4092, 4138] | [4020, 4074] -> -0.115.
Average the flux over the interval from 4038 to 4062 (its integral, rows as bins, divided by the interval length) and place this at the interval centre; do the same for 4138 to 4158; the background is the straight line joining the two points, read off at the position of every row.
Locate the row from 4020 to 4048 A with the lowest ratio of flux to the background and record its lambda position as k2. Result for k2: 4040.0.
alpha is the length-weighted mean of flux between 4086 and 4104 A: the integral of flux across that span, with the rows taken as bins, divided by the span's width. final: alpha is 5.44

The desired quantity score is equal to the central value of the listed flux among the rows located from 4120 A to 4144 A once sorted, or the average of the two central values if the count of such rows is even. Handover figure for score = 5.24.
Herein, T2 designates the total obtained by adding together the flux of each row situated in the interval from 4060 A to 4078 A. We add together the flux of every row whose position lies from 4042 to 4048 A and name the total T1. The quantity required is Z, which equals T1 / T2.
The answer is 0.31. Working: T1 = 10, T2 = 33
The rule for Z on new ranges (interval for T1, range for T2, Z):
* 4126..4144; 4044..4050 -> 2.92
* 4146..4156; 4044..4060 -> 0.58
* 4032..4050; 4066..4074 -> 1.87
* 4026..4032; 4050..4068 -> 0.32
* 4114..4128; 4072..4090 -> 0.80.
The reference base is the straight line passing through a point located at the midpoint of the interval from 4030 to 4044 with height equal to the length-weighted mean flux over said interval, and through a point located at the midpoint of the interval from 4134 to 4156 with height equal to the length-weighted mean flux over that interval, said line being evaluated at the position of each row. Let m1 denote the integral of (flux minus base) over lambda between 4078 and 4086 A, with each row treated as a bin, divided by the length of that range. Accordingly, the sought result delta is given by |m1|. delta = 0.27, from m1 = 0.27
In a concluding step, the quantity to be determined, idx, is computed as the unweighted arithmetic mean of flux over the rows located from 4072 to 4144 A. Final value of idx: 5.35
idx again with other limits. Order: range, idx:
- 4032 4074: 5.42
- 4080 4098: 5.50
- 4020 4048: 5.32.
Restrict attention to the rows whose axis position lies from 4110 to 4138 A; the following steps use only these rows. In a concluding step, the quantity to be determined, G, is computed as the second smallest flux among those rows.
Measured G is 5.187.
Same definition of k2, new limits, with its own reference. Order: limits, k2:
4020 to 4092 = 4040.0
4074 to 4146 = 4109.0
